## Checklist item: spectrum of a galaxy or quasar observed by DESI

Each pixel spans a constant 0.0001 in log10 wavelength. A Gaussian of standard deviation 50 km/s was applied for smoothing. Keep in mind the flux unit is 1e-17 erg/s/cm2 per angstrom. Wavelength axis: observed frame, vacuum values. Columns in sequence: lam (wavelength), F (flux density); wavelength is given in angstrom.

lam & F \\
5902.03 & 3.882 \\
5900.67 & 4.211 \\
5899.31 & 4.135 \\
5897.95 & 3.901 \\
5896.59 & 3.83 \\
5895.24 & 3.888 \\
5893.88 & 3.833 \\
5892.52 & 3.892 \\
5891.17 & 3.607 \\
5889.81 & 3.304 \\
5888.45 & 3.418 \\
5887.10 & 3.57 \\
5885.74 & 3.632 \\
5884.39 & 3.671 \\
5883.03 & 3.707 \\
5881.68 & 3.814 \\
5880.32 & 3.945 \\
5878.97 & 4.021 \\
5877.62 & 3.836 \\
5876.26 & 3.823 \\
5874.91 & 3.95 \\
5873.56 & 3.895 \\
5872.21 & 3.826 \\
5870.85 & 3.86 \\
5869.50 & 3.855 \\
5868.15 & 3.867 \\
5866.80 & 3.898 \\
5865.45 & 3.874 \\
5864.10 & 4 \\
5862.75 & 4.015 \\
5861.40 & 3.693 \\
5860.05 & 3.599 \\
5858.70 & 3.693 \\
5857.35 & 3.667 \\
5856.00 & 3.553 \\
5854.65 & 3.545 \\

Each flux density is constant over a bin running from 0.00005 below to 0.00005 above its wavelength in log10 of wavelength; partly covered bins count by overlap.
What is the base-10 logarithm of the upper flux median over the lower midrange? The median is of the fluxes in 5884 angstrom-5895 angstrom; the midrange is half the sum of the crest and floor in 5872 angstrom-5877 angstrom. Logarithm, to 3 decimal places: -0.031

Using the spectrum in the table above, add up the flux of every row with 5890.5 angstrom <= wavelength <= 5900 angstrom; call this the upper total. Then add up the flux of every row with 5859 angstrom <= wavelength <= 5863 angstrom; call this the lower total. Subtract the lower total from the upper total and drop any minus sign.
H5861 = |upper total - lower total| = 16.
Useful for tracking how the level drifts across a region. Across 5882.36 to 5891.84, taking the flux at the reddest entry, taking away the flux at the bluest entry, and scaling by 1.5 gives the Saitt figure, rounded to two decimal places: -0.15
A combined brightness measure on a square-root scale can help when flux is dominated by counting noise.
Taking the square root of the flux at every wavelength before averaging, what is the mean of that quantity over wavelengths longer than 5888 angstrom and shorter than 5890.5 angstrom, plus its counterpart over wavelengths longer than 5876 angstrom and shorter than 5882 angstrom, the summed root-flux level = 3.80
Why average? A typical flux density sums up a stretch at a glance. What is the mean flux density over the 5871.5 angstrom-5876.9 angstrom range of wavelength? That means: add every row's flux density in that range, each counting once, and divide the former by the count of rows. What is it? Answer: 3.87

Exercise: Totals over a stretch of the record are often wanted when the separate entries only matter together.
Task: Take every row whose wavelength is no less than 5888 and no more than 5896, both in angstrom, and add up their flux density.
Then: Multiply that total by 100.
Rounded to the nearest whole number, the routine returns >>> 2194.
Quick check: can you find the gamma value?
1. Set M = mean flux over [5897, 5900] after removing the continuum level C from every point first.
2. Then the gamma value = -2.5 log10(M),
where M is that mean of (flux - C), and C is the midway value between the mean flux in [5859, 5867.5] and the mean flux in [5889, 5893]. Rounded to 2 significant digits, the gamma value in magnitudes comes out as 1.3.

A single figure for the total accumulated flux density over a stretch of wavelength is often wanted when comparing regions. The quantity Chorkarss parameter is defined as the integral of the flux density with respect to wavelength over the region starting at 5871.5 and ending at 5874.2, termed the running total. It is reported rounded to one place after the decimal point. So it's 10.4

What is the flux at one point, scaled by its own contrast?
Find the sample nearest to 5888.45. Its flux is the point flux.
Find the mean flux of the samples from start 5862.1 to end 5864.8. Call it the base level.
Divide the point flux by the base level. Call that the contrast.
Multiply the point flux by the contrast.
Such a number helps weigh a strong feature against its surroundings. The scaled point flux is 2.92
